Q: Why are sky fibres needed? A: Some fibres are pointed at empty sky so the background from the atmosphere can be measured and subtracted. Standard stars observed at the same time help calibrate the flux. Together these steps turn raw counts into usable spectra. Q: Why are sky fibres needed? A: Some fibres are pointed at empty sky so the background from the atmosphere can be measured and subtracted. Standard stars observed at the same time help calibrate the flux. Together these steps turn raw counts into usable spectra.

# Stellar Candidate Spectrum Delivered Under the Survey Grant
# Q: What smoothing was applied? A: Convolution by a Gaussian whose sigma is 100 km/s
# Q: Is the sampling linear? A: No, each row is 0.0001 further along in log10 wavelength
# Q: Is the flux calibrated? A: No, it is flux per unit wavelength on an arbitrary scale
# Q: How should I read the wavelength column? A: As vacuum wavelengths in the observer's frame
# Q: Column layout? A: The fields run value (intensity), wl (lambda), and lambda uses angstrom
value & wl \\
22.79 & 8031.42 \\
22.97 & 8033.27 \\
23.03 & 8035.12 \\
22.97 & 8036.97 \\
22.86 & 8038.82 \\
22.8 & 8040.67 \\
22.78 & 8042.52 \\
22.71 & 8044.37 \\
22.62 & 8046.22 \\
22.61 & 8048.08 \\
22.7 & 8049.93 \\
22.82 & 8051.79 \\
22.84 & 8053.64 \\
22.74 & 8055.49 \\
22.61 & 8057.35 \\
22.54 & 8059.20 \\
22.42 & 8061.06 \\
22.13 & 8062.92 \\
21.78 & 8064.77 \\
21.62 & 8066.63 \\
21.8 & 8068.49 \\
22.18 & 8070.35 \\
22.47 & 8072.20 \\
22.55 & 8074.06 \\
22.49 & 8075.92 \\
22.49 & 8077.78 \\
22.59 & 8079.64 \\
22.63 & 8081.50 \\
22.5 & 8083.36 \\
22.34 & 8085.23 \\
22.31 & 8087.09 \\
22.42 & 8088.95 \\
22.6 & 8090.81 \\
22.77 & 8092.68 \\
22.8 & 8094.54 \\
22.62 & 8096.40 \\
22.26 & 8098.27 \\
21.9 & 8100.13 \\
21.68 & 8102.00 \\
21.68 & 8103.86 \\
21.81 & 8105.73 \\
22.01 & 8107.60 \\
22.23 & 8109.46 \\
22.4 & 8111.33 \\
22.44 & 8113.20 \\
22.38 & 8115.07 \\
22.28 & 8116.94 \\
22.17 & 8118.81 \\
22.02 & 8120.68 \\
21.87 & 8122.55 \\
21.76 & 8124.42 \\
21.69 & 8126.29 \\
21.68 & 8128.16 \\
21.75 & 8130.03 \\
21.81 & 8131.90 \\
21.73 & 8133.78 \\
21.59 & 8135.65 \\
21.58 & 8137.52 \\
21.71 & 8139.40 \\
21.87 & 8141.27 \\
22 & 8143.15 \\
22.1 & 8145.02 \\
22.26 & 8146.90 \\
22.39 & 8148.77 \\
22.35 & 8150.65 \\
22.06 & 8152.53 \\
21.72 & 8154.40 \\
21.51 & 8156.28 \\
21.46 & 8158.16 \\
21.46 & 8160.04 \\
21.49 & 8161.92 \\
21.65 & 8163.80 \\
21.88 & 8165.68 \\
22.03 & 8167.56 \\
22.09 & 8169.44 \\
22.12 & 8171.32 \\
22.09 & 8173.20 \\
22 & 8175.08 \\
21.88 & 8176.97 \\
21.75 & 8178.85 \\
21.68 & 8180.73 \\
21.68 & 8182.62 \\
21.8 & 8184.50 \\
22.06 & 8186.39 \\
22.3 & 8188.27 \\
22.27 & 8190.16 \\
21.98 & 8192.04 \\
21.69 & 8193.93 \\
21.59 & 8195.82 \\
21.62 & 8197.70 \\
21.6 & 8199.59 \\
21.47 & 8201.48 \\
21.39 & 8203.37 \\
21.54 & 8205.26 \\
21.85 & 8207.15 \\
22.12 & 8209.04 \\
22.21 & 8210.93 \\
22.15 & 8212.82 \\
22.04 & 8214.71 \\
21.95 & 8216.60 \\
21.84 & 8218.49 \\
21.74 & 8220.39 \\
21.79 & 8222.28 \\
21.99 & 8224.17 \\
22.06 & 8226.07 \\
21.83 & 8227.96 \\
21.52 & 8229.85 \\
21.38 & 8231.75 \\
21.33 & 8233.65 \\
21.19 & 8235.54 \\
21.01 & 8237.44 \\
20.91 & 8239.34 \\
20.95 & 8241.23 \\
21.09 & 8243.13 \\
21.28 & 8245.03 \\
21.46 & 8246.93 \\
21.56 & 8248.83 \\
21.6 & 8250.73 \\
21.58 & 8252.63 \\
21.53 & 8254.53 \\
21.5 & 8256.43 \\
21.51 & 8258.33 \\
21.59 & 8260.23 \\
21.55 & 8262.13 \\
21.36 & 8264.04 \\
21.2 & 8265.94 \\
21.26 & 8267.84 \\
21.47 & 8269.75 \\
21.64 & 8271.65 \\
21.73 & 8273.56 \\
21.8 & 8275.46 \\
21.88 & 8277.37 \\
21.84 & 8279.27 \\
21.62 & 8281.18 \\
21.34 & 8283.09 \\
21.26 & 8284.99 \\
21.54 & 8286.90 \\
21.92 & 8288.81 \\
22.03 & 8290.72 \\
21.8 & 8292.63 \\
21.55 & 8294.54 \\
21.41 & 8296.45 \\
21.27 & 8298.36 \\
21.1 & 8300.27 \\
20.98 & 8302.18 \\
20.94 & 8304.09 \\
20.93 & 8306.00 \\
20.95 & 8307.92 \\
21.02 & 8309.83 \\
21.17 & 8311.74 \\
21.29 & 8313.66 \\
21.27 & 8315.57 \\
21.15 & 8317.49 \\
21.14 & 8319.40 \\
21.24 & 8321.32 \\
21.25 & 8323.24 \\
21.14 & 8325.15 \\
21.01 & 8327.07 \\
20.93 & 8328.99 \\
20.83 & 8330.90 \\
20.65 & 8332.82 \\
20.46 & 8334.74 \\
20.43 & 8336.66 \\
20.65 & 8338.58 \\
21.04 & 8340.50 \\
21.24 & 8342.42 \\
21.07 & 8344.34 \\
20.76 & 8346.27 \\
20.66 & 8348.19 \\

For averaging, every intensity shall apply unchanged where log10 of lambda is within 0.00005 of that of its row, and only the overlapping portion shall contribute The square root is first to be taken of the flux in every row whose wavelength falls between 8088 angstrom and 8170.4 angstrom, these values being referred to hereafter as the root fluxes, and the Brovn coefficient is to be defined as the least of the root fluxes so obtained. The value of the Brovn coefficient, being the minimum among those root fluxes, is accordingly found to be 4.63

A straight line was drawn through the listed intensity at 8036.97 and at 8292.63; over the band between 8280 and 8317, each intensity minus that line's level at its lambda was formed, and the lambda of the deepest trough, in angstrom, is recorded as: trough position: 8306.00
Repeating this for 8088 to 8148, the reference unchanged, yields 8102.00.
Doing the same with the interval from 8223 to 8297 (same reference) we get 8239.34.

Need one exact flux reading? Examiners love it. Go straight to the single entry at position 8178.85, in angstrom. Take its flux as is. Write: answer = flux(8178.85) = 21.75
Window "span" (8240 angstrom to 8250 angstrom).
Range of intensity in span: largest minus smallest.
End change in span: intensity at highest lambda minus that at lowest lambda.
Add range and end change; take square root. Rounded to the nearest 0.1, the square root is 1.1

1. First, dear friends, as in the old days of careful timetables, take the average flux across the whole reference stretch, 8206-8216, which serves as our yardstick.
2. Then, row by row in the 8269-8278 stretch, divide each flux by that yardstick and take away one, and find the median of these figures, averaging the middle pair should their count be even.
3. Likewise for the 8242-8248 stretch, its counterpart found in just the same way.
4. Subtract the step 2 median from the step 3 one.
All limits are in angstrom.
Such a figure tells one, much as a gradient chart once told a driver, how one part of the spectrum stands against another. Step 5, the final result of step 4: -0.020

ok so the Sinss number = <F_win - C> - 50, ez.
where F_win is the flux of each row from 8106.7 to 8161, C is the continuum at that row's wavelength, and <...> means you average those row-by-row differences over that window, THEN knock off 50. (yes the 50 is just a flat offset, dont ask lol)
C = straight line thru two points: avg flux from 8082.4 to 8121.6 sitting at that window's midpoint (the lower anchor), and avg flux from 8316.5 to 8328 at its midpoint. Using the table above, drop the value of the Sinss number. -50.2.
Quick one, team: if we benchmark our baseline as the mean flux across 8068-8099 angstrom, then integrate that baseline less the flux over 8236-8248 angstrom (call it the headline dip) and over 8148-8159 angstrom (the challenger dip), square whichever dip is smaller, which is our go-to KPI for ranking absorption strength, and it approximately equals 38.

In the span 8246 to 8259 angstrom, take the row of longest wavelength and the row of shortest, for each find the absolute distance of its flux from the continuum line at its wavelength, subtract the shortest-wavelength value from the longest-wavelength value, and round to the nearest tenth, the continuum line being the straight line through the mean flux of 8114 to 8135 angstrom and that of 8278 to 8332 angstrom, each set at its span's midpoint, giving 0.0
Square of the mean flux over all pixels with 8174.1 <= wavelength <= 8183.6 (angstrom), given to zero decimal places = 475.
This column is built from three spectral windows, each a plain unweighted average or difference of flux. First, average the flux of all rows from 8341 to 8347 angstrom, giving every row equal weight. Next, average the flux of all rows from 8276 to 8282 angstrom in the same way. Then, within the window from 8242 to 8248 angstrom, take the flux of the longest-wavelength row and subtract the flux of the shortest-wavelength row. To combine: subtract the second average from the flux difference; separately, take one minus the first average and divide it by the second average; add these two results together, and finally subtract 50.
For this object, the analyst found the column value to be -72.3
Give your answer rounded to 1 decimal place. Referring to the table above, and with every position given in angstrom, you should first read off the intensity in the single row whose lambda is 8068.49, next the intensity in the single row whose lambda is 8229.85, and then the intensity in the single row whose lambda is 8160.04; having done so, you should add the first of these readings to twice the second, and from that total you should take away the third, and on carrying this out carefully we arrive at 43.4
